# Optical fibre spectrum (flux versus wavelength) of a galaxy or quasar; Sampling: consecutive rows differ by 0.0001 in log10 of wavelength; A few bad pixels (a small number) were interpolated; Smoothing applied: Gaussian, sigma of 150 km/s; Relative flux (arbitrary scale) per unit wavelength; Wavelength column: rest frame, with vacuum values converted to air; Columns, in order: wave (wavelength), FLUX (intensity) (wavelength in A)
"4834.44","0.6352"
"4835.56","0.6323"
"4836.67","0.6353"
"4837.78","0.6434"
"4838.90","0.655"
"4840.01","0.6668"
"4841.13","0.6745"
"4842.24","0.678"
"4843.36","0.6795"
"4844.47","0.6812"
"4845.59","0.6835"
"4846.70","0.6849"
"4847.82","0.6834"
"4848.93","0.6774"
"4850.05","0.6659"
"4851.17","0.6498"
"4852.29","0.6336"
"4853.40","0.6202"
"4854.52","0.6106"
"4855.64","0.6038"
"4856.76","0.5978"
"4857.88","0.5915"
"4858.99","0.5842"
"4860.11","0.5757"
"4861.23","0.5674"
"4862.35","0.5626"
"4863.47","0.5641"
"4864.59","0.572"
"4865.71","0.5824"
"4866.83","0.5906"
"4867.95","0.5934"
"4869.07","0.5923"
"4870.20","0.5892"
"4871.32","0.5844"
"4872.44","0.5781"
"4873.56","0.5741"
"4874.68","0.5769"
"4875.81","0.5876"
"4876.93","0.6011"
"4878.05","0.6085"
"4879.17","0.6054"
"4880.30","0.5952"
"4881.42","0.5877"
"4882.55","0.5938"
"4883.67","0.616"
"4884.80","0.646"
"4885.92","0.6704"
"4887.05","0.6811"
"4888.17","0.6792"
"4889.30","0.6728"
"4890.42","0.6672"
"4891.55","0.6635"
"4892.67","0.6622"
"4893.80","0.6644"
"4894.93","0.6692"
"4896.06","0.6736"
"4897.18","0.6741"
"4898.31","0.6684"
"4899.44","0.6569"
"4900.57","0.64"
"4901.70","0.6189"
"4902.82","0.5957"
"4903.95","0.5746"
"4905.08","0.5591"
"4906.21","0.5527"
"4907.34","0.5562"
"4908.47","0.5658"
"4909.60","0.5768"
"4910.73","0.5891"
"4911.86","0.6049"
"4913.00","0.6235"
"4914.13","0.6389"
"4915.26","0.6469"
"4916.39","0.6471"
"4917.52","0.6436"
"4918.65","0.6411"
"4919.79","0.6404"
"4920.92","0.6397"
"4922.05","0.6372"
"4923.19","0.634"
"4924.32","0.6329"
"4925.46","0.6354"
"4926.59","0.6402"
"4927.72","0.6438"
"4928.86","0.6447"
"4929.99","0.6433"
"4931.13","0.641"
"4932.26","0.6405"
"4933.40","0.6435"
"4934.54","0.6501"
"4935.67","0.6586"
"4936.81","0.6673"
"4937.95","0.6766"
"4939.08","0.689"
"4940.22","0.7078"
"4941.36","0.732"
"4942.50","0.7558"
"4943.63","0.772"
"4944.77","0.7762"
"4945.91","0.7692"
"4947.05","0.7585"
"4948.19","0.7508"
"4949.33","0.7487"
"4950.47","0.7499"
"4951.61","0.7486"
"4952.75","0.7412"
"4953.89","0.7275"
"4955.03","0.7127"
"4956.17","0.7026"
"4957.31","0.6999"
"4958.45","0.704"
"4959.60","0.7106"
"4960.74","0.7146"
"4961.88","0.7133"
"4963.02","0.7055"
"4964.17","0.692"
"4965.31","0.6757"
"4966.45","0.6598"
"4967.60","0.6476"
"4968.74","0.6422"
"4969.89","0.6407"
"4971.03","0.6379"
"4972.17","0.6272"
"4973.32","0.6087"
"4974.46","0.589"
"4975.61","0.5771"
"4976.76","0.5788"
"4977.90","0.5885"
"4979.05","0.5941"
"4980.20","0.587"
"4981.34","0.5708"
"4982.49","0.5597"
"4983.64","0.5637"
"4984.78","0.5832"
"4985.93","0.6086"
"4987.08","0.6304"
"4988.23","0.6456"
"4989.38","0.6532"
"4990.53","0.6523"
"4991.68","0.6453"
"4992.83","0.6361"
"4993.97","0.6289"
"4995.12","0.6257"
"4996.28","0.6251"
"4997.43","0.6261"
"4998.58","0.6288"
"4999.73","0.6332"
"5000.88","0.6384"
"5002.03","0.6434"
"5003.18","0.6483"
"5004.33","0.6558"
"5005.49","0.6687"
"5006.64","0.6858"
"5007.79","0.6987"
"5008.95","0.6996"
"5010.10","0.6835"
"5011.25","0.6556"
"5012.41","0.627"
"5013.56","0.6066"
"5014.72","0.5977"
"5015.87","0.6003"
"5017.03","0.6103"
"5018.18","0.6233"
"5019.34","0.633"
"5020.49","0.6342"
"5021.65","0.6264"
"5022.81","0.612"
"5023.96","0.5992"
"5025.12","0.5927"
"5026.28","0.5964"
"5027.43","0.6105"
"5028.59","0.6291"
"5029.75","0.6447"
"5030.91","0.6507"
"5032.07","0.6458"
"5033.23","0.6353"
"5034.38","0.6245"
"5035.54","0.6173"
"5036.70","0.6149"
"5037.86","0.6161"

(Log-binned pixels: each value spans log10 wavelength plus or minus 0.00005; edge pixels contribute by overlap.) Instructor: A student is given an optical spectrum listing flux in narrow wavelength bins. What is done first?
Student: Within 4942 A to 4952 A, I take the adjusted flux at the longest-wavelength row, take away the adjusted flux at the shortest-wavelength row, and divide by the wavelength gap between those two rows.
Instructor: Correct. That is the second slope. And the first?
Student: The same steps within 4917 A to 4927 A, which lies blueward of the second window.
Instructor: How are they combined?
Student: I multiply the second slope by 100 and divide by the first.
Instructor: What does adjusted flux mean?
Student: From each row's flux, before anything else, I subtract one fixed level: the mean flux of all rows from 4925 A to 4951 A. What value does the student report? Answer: 211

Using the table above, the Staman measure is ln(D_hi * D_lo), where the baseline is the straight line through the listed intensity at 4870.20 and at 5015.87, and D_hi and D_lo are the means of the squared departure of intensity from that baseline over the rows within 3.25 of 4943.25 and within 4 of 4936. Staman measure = -9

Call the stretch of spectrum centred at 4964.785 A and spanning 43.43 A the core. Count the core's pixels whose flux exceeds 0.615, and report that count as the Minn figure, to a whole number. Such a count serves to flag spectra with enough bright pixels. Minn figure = 26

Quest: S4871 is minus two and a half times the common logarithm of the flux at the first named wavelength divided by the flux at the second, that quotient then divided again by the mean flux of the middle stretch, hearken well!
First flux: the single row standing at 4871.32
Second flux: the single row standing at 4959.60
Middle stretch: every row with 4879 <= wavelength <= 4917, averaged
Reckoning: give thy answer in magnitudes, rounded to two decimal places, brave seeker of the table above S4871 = -0.29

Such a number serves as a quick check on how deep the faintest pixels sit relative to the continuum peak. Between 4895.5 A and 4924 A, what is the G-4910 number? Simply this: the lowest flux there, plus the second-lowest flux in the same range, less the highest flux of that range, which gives 0.435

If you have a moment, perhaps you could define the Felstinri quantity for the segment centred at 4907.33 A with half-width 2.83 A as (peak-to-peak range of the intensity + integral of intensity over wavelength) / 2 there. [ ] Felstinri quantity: 1.6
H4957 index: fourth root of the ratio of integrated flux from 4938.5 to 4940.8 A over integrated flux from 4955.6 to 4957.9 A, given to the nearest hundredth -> 1.00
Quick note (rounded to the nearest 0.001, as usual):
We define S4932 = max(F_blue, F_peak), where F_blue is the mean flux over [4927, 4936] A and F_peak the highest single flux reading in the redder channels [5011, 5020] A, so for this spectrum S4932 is 0.656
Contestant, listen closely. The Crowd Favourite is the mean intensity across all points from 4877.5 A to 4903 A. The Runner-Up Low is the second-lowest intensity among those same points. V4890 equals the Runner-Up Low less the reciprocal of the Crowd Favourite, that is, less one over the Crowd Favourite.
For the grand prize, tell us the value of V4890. -0.96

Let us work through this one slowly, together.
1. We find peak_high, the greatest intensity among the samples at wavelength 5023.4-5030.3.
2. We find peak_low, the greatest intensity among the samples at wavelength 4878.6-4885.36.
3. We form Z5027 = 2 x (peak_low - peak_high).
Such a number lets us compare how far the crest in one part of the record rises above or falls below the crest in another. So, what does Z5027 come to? 0.00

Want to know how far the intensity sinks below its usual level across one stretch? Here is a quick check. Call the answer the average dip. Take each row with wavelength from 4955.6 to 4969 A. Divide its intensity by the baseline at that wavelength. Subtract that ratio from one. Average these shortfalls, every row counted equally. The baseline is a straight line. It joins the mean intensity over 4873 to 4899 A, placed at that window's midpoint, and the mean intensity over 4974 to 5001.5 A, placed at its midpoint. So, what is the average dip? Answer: -0.12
